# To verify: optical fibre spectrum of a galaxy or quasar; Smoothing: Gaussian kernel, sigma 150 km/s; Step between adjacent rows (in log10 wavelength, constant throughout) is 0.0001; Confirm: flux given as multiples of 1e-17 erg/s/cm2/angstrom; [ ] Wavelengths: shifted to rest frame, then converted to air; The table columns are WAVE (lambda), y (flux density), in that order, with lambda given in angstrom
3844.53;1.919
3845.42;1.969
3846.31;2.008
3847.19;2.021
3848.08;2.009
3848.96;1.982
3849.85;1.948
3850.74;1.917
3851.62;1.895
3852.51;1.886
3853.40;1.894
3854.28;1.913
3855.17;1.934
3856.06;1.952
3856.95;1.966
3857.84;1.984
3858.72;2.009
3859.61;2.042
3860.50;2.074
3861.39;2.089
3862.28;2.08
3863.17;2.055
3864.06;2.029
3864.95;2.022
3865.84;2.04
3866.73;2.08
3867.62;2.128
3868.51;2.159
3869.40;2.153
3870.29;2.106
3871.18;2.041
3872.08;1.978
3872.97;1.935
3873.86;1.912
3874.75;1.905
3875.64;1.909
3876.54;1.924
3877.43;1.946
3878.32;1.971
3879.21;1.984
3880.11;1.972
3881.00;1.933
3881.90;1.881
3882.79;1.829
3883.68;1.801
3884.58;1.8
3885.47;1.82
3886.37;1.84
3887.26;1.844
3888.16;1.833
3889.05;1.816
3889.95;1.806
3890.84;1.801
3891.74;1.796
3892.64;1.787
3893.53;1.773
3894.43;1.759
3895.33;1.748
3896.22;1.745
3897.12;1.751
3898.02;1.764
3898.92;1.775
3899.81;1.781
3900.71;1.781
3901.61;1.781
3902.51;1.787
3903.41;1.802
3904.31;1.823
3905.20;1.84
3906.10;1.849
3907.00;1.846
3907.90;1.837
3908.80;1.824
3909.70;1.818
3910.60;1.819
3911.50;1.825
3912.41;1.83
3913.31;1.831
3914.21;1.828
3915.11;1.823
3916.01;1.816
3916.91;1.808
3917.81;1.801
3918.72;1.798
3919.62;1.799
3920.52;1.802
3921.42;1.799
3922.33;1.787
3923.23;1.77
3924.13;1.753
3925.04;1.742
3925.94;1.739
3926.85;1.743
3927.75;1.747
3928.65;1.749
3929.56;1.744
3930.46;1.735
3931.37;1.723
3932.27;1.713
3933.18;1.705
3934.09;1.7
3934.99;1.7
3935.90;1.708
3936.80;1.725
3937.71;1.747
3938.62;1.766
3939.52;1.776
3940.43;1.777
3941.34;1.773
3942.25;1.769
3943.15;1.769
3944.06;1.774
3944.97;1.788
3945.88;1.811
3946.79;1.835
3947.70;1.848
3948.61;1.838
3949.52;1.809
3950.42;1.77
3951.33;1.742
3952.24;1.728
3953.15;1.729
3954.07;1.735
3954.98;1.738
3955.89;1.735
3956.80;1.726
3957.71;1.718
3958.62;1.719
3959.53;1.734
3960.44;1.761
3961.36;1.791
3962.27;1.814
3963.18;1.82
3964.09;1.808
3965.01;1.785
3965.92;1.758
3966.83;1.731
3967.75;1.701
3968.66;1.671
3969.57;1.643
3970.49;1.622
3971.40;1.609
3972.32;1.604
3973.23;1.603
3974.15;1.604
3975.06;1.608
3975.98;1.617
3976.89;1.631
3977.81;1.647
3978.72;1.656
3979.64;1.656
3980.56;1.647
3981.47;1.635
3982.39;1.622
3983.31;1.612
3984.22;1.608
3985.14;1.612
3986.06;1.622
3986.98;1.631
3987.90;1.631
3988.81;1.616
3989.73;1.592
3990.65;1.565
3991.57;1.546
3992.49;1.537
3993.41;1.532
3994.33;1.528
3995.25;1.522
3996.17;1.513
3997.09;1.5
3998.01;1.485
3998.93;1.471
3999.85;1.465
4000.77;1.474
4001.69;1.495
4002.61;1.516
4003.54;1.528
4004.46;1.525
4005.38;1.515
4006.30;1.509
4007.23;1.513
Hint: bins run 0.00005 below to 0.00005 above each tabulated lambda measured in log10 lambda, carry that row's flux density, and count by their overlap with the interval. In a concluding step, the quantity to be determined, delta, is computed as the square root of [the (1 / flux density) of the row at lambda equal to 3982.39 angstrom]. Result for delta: 0.785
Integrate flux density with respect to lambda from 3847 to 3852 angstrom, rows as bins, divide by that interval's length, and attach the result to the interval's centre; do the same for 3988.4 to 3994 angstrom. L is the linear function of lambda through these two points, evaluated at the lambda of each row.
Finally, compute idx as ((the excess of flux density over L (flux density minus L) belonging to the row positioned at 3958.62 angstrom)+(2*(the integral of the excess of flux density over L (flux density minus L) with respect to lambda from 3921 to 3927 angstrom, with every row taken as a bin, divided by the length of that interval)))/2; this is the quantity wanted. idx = 0.04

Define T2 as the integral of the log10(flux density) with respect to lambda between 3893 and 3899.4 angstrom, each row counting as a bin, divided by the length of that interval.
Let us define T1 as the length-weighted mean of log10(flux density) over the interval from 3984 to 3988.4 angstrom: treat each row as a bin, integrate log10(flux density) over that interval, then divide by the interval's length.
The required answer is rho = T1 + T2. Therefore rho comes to 0.46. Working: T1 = 0.210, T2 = 0.246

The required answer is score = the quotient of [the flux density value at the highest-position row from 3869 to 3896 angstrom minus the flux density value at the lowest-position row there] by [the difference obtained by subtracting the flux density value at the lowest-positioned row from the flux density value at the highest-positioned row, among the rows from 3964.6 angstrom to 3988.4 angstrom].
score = 3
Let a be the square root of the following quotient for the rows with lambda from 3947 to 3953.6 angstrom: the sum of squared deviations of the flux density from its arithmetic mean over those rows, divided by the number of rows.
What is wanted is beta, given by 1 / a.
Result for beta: 21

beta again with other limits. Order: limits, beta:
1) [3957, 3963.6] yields 25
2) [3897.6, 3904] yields 94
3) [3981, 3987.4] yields 106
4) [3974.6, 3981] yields 56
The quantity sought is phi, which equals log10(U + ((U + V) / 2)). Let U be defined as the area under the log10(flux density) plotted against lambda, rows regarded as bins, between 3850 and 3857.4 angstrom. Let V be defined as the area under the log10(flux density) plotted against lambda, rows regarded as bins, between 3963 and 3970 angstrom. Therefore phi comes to 0.60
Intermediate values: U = 2.1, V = 1.68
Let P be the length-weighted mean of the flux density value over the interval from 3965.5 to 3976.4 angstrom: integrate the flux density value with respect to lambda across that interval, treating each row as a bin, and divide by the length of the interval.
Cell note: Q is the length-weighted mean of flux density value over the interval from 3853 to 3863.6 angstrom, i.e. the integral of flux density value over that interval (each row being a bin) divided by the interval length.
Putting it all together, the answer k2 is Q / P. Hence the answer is 1.21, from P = 1.65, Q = 2.00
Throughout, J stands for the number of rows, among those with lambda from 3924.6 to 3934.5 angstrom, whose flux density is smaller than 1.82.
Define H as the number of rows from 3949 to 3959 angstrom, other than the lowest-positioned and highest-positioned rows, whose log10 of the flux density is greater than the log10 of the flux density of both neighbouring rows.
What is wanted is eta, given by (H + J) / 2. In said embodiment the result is 6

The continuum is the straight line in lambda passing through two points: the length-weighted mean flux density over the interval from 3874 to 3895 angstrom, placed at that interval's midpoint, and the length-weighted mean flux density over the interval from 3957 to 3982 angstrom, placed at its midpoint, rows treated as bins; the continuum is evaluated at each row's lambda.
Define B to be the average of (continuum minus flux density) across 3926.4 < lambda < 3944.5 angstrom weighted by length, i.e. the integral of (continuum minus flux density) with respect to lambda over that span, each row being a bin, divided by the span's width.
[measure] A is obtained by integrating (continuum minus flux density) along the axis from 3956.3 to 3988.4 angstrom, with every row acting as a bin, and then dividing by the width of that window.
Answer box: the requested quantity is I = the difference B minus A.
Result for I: 0.01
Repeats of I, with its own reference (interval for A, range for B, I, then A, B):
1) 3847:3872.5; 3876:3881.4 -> 0.02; -0.11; -0.09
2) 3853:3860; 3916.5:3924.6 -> 0.04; -0.05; 0.00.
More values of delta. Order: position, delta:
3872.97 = 0.719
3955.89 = 0.759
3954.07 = 0.759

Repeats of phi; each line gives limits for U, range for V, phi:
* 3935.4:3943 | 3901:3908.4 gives 0.57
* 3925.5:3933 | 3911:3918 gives 0.56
